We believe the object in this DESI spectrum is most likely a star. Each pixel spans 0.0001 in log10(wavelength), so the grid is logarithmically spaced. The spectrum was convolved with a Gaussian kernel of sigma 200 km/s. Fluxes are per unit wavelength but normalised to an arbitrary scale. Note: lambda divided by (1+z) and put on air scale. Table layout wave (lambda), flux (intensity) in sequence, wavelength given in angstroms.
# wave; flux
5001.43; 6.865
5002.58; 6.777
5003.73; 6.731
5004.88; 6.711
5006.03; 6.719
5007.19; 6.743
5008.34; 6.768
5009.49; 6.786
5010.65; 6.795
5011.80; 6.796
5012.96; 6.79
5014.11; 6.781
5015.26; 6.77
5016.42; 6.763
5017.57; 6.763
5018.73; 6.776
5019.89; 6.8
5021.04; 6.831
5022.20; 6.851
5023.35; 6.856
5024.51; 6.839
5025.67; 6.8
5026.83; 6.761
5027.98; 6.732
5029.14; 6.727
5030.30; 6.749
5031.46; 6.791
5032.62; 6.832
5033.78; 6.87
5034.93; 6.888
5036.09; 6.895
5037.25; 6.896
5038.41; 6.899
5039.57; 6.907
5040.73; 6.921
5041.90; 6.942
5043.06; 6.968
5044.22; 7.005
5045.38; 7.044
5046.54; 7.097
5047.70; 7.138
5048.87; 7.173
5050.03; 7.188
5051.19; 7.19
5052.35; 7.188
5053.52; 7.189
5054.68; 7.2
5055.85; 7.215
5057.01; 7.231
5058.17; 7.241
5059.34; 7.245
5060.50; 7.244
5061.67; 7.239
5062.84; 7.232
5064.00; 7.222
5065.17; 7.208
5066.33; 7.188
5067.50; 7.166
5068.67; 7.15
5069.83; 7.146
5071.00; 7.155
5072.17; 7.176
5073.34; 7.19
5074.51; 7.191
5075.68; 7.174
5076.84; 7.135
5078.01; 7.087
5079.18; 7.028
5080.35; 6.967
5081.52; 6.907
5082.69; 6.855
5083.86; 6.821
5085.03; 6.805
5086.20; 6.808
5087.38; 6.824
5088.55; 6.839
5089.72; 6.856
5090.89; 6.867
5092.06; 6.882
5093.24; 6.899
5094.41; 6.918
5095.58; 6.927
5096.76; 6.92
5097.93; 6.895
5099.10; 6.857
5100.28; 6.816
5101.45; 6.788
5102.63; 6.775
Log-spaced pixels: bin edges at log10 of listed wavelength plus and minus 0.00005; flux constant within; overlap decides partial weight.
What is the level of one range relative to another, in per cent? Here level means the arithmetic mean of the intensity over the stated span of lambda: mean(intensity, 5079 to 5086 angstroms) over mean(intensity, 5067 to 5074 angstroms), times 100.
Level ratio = 96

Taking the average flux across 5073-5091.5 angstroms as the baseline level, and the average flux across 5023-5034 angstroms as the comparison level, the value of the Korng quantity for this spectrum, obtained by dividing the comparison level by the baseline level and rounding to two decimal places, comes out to 0.98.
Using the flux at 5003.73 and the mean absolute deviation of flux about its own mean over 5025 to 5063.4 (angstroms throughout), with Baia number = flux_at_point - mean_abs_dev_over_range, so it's 6.56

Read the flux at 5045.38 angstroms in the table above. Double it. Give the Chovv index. 14.1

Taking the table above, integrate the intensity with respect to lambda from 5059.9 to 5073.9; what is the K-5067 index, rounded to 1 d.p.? 100.7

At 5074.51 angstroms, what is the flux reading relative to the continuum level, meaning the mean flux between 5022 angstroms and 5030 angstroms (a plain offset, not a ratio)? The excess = 0.40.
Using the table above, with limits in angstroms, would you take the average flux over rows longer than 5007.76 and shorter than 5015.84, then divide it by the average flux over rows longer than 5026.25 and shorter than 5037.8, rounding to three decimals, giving 0.996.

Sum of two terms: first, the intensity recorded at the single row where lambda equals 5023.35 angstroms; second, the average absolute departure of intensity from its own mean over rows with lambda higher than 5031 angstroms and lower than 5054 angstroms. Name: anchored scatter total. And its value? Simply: 6.98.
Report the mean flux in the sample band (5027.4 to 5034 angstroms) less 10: -3.22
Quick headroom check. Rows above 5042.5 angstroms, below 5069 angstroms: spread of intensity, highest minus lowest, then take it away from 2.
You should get 1.72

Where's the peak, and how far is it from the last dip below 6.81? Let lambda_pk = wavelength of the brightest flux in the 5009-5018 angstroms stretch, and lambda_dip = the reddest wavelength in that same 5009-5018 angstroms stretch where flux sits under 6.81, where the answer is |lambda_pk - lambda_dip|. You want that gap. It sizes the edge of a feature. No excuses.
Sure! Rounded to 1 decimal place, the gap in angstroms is 5.8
